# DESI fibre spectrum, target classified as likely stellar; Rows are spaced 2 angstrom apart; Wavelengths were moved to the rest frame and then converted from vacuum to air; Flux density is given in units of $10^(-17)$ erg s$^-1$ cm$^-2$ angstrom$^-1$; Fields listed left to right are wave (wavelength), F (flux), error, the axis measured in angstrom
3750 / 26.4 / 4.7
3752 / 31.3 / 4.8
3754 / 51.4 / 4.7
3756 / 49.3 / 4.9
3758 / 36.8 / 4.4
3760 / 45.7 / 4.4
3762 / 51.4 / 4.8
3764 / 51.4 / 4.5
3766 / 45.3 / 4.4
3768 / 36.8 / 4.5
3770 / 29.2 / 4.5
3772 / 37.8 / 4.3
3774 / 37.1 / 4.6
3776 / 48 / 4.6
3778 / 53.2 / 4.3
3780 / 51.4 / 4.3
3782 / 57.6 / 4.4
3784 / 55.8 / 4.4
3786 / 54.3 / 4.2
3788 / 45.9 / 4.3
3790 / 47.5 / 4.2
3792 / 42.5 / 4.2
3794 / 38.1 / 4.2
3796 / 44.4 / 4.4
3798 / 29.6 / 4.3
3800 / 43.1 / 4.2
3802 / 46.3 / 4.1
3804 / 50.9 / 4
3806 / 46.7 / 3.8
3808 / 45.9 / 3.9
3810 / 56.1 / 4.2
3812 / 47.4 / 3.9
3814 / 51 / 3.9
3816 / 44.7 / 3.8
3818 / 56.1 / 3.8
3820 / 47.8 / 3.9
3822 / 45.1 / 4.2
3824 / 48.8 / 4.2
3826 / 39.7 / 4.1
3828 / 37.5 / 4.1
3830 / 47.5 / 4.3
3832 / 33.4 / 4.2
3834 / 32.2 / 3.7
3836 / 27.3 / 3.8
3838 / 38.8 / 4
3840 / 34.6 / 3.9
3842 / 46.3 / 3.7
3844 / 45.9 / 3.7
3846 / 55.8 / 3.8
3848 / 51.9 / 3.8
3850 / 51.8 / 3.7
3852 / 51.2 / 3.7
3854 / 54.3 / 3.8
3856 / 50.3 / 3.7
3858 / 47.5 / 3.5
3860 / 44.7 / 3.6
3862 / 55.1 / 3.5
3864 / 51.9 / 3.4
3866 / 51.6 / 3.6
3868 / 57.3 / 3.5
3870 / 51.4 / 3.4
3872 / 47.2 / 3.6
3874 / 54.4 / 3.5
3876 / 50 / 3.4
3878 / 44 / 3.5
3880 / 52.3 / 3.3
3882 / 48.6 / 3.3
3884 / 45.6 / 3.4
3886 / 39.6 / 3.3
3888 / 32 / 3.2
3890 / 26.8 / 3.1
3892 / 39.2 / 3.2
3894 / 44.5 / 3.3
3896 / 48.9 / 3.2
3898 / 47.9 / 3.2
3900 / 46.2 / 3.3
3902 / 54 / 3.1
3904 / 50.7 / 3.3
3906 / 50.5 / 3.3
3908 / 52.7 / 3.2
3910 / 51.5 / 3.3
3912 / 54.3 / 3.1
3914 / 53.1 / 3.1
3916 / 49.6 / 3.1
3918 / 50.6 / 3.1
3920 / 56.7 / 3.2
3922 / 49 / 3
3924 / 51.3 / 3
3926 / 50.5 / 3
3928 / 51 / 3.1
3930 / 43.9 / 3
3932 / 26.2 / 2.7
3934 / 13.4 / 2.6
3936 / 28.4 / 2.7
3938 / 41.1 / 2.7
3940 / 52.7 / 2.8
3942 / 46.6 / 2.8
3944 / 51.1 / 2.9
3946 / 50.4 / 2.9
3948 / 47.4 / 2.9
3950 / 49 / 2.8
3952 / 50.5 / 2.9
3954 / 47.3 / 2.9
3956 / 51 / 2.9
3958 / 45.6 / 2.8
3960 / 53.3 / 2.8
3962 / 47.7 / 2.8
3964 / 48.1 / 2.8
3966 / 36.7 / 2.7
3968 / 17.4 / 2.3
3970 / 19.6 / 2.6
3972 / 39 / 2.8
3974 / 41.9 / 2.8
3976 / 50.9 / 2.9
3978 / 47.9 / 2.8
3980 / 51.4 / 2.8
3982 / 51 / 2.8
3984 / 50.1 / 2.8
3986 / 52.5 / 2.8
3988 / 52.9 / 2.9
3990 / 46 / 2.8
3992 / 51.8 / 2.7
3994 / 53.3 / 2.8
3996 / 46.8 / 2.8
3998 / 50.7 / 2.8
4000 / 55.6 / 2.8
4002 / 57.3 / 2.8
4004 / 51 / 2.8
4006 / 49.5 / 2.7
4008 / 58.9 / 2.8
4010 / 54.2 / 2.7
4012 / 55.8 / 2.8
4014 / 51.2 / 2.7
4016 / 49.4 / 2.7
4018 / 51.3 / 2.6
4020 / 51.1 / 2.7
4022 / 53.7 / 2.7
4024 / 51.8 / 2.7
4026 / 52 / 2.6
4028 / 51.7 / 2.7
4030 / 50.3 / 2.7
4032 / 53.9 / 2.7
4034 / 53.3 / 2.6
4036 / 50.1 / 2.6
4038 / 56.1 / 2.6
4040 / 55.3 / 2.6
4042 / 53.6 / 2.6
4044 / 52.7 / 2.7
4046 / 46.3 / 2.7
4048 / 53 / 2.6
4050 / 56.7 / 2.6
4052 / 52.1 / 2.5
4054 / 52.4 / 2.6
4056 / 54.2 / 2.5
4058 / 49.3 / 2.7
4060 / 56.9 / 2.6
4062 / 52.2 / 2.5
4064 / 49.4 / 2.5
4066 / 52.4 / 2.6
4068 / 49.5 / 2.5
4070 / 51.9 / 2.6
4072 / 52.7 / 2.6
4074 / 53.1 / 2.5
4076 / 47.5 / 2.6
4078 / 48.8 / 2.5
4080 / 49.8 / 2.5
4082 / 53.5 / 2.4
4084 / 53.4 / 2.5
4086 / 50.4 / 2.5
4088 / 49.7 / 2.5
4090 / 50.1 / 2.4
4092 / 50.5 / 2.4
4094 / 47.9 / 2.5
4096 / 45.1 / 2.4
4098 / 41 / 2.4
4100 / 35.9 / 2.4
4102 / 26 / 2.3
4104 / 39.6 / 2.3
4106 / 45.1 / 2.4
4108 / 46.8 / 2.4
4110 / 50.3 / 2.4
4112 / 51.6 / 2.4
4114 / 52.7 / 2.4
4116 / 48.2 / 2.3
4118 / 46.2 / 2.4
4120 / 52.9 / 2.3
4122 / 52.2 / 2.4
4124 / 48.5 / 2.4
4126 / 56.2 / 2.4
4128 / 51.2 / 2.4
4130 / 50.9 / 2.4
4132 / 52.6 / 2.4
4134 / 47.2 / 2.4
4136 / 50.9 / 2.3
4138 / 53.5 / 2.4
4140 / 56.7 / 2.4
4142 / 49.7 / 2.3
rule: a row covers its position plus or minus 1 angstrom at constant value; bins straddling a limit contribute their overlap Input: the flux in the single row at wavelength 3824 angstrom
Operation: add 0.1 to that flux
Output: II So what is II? 49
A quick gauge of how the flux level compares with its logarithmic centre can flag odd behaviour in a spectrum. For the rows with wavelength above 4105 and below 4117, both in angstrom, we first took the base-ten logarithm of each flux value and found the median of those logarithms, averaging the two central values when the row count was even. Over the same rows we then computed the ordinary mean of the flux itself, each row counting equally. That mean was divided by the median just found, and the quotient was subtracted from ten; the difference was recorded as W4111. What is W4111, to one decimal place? -19.0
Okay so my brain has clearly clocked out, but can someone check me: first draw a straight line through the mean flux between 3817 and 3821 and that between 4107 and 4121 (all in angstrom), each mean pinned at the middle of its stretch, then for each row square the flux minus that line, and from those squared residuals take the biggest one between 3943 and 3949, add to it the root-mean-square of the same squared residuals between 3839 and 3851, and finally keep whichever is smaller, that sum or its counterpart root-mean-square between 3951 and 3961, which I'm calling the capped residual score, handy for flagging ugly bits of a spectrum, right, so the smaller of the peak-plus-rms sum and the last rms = 14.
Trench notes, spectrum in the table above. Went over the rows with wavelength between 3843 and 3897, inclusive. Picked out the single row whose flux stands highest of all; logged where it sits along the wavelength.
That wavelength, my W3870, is 3868 angstrom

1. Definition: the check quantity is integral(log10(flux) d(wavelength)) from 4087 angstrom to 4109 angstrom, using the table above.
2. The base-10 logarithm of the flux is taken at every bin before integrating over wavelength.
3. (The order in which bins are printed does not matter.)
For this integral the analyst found 36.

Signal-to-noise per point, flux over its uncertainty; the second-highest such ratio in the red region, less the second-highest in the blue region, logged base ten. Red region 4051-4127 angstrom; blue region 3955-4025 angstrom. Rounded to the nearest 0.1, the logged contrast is 0.4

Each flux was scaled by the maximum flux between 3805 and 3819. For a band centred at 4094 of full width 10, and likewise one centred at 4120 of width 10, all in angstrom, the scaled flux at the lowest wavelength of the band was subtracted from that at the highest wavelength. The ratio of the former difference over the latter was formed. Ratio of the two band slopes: -30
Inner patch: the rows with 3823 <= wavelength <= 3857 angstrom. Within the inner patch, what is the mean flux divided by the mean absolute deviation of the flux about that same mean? 5.8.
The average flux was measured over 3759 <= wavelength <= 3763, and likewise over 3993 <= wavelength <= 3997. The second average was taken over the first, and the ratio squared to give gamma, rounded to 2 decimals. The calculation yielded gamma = 1.06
